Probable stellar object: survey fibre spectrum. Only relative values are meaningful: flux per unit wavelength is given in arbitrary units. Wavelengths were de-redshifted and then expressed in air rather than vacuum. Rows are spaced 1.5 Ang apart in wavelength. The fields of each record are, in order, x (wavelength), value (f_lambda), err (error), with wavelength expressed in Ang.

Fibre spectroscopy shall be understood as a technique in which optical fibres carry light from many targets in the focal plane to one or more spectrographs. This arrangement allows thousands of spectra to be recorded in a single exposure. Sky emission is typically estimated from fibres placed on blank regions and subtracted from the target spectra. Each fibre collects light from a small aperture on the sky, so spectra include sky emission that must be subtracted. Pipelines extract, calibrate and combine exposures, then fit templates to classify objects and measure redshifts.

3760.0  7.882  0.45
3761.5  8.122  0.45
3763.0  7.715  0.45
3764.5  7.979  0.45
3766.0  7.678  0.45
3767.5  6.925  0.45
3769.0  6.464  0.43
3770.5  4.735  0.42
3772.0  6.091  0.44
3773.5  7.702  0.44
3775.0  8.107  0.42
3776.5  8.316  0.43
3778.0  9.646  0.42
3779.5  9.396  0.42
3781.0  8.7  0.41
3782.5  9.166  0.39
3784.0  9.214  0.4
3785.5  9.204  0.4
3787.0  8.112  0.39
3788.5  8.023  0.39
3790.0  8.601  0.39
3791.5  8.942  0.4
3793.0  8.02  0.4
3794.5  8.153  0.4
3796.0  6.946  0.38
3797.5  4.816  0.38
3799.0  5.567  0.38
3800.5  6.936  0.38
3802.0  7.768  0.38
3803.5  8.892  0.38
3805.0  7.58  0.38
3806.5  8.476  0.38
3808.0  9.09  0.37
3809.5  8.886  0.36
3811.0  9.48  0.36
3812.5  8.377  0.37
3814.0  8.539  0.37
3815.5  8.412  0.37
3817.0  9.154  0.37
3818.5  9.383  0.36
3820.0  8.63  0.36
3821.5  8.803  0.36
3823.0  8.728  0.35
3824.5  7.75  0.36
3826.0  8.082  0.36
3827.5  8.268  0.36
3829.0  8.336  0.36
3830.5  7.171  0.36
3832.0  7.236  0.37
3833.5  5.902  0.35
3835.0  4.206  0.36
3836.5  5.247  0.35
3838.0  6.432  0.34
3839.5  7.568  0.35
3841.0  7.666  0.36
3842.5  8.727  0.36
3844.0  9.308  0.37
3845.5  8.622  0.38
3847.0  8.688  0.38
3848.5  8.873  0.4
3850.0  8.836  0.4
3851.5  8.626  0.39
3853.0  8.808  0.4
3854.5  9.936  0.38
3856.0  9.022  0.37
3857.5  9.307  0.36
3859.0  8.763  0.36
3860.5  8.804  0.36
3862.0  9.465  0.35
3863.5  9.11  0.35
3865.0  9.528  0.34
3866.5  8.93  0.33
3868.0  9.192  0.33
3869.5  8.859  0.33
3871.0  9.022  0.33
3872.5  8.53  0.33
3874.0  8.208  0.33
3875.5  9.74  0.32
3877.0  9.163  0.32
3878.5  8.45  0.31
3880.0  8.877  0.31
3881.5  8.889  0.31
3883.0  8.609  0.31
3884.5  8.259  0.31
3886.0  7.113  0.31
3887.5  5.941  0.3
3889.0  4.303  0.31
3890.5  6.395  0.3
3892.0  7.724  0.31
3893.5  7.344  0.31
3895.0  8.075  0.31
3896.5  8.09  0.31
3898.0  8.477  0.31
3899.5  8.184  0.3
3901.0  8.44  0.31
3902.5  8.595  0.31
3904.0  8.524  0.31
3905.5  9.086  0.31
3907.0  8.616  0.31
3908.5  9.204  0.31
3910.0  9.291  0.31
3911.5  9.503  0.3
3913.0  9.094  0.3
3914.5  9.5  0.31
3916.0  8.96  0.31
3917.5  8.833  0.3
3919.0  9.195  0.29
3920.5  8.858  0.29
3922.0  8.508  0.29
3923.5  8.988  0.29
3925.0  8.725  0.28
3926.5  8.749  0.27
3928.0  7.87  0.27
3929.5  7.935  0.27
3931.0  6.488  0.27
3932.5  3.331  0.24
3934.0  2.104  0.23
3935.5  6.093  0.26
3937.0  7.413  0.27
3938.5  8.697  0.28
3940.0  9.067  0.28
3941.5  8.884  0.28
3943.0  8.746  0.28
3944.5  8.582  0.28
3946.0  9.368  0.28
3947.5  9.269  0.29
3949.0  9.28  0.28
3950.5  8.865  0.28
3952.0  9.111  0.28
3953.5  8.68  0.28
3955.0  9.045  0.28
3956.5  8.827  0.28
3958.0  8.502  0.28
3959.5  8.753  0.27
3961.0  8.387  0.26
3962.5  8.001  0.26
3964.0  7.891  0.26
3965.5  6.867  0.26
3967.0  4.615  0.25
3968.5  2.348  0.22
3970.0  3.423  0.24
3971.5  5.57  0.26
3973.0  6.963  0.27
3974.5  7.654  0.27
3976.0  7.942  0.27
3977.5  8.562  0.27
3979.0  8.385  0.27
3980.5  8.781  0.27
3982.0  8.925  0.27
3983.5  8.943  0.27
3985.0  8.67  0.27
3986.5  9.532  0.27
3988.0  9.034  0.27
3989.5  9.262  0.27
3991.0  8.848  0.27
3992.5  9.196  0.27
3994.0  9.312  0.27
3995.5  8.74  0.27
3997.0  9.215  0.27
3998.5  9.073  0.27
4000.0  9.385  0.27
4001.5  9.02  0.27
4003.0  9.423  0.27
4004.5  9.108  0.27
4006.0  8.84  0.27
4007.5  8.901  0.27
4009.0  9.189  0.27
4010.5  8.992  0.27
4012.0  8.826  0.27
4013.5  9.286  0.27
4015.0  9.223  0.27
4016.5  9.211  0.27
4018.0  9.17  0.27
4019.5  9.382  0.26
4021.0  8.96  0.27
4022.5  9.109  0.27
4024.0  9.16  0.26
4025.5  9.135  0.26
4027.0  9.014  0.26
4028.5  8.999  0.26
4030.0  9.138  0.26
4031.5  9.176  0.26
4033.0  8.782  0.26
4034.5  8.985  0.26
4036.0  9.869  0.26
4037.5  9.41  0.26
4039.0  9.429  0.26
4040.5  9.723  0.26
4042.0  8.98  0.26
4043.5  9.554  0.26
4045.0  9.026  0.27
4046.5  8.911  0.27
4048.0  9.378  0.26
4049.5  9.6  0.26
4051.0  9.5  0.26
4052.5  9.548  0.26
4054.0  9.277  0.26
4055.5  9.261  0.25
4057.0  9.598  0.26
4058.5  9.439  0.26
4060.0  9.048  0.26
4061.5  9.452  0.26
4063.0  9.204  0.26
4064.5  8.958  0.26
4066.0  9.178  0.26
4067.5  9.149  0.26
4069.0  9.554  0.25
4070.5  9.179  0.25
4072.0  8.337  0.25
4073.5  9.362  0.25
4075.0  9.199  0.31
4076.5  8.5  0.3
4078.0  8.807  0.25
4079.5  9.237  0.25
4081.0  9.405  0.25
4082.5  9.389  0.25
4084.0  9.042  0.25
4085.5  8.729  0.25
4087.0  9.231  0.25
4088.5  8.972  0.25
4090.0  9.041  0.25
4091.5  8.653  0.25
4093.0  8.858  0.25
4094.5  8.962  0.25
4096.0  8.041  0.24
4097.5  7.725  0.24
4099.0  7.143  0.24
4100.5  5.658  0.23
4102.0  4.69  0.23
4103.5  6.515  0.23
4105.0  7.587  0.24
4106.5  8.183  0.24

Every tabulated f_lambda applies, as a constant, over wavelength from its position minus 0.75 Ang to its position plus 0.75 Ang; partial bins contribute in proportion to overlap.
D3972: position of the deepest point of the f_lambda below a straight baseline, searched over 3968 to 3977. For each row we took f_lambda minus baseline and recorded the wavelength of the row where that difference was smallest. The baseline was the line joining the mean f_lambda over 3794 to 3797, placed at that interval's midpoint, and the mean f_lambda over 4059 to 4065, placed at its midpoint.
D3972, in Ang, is 3968.5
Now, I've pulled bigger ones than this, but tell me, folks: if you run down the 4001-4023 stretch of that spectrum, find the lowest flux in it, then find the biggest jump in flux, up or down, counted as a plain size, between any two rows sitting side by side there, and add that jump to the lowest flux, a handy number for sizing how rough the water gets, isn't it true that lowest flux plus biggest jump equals 9.3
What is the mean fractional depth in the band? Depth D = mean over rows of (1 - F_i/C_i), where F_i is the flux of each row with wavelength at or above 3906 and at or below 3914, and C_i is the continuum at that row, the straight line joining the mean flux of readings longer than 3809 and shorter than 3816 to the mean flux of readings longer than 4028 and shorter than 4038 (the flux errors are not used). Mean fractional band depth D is -0.023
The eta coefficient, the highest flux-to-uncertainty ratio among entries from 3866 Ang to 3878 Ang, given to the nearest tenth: 30.4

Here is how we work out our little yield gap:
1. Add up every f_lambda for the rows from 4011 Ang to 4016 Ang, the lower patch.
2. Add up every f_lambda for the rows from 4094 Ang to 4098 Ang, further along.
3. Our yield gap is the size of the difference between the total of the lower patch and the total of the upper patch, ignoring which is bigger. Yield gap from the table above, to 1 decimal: 2.6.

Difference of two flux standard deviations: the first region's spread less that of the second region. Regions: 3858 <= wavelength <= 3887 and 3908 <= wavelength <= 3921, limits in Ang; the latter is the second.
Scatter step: 0.33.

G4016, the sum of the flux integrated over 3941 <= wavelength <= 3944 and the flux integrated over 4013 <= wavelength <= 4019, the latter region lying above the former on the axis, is 82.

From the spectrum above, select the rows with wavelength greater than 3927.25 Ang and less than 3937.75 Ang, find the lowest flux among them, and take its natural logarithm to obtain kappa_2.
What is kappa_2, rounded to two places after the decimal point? 0.74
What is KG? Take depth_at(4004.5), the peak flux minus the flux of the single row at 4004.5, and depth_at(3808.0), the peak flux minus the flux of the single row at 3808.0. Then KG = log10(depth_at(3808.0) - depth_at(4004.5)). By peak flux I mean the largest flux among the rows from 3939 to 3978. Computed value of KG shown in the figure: -1.7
